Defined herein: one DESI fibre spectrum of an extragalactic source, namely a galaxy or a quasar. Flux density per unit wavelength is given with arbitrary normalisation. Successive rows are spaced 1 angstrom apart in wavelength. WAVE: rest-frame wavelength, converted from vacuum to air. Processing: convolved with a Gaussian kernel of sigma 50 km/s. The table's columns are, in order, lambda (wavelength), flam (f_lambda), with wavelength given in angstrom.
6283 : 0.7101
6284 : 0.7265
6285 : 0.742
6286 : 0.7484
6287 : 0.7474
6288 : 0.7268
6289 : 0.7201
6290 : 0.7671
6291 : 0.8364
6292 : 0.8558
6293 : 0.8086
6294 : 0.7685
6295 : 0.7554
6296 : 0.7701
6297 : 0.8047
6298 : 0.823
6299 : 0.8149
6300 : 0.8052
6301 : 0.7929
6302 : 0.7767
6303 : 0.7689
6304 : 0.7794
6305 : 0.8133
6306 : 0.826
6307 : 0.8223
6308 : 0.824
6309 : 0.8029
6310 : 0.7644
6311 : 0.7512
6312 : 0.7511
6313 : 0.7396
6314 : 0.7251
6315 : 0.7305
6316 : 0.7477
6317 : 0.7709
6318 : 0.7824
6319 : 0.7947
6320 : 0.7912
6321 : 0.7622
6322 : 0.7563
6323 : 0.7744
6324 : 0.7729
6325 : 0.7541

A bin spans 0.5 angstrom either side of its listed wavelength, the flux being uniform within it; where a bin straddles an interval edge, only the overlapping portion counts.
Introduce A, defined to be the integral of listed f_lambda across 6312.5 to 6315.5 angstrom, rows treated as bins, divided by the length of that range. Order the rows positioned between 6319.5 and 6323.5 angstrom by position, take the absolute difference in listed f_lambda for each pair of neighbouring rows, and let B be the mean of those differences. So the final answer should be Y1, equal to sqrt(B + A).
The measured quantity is 0.866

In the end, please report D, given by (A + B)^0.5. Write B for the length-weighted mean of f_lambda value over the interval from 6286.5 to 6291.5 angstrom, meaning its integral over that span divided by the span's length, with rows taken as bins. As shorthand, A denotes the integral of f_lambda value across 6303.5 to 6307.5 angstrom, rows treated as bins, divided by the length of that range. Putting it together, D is 1.253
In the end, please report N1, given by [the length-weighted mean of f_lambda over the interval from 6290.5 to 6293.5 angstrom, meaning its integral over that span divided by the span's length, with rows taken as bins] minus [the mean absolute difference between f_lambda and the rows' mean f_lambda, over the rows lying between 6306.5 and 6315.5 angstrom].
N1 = 0.801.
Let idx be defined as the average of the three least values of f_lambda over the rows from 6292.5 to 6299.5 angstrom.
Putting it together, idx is 0.76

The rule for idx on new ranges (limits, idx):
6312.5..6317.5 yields 0.73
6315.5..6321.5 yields 0.76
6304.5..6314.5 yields 0.74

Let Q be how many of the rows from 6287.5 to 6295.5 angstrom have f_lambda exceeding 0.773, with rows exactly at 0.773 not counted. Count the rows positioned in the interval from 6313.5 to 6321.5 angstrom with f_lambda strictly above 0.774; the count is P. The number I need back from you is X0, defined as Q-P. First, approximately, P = 3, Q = 3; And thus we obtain 0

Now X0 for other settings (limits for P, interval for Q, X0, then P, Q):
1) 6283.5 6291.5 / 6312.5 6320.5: 2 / 1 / 3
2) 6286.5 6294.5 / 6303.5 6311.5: 3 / 3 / 6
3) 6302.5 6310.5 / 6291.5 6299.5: -1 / 6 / 5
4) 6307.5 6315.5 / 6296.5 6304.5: 5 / 2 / 7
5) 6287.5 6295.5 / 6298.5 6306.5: 4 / 3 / 7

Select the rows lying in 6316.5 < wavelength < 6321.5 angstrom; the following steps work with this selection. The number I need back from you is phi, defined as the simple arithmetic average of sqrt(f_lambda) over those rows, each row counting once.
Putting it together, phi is 0.883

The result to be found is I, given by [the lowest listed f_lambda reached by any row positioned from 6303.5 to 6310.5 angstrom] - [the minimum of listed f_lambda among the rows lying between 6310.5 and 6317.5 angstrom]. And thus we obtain 0.04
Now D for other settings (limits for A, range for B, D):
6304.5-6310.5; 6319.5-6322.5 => 1.256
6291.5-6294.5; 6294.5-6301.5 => 1.267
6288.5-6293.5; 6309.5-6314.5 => 1.243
